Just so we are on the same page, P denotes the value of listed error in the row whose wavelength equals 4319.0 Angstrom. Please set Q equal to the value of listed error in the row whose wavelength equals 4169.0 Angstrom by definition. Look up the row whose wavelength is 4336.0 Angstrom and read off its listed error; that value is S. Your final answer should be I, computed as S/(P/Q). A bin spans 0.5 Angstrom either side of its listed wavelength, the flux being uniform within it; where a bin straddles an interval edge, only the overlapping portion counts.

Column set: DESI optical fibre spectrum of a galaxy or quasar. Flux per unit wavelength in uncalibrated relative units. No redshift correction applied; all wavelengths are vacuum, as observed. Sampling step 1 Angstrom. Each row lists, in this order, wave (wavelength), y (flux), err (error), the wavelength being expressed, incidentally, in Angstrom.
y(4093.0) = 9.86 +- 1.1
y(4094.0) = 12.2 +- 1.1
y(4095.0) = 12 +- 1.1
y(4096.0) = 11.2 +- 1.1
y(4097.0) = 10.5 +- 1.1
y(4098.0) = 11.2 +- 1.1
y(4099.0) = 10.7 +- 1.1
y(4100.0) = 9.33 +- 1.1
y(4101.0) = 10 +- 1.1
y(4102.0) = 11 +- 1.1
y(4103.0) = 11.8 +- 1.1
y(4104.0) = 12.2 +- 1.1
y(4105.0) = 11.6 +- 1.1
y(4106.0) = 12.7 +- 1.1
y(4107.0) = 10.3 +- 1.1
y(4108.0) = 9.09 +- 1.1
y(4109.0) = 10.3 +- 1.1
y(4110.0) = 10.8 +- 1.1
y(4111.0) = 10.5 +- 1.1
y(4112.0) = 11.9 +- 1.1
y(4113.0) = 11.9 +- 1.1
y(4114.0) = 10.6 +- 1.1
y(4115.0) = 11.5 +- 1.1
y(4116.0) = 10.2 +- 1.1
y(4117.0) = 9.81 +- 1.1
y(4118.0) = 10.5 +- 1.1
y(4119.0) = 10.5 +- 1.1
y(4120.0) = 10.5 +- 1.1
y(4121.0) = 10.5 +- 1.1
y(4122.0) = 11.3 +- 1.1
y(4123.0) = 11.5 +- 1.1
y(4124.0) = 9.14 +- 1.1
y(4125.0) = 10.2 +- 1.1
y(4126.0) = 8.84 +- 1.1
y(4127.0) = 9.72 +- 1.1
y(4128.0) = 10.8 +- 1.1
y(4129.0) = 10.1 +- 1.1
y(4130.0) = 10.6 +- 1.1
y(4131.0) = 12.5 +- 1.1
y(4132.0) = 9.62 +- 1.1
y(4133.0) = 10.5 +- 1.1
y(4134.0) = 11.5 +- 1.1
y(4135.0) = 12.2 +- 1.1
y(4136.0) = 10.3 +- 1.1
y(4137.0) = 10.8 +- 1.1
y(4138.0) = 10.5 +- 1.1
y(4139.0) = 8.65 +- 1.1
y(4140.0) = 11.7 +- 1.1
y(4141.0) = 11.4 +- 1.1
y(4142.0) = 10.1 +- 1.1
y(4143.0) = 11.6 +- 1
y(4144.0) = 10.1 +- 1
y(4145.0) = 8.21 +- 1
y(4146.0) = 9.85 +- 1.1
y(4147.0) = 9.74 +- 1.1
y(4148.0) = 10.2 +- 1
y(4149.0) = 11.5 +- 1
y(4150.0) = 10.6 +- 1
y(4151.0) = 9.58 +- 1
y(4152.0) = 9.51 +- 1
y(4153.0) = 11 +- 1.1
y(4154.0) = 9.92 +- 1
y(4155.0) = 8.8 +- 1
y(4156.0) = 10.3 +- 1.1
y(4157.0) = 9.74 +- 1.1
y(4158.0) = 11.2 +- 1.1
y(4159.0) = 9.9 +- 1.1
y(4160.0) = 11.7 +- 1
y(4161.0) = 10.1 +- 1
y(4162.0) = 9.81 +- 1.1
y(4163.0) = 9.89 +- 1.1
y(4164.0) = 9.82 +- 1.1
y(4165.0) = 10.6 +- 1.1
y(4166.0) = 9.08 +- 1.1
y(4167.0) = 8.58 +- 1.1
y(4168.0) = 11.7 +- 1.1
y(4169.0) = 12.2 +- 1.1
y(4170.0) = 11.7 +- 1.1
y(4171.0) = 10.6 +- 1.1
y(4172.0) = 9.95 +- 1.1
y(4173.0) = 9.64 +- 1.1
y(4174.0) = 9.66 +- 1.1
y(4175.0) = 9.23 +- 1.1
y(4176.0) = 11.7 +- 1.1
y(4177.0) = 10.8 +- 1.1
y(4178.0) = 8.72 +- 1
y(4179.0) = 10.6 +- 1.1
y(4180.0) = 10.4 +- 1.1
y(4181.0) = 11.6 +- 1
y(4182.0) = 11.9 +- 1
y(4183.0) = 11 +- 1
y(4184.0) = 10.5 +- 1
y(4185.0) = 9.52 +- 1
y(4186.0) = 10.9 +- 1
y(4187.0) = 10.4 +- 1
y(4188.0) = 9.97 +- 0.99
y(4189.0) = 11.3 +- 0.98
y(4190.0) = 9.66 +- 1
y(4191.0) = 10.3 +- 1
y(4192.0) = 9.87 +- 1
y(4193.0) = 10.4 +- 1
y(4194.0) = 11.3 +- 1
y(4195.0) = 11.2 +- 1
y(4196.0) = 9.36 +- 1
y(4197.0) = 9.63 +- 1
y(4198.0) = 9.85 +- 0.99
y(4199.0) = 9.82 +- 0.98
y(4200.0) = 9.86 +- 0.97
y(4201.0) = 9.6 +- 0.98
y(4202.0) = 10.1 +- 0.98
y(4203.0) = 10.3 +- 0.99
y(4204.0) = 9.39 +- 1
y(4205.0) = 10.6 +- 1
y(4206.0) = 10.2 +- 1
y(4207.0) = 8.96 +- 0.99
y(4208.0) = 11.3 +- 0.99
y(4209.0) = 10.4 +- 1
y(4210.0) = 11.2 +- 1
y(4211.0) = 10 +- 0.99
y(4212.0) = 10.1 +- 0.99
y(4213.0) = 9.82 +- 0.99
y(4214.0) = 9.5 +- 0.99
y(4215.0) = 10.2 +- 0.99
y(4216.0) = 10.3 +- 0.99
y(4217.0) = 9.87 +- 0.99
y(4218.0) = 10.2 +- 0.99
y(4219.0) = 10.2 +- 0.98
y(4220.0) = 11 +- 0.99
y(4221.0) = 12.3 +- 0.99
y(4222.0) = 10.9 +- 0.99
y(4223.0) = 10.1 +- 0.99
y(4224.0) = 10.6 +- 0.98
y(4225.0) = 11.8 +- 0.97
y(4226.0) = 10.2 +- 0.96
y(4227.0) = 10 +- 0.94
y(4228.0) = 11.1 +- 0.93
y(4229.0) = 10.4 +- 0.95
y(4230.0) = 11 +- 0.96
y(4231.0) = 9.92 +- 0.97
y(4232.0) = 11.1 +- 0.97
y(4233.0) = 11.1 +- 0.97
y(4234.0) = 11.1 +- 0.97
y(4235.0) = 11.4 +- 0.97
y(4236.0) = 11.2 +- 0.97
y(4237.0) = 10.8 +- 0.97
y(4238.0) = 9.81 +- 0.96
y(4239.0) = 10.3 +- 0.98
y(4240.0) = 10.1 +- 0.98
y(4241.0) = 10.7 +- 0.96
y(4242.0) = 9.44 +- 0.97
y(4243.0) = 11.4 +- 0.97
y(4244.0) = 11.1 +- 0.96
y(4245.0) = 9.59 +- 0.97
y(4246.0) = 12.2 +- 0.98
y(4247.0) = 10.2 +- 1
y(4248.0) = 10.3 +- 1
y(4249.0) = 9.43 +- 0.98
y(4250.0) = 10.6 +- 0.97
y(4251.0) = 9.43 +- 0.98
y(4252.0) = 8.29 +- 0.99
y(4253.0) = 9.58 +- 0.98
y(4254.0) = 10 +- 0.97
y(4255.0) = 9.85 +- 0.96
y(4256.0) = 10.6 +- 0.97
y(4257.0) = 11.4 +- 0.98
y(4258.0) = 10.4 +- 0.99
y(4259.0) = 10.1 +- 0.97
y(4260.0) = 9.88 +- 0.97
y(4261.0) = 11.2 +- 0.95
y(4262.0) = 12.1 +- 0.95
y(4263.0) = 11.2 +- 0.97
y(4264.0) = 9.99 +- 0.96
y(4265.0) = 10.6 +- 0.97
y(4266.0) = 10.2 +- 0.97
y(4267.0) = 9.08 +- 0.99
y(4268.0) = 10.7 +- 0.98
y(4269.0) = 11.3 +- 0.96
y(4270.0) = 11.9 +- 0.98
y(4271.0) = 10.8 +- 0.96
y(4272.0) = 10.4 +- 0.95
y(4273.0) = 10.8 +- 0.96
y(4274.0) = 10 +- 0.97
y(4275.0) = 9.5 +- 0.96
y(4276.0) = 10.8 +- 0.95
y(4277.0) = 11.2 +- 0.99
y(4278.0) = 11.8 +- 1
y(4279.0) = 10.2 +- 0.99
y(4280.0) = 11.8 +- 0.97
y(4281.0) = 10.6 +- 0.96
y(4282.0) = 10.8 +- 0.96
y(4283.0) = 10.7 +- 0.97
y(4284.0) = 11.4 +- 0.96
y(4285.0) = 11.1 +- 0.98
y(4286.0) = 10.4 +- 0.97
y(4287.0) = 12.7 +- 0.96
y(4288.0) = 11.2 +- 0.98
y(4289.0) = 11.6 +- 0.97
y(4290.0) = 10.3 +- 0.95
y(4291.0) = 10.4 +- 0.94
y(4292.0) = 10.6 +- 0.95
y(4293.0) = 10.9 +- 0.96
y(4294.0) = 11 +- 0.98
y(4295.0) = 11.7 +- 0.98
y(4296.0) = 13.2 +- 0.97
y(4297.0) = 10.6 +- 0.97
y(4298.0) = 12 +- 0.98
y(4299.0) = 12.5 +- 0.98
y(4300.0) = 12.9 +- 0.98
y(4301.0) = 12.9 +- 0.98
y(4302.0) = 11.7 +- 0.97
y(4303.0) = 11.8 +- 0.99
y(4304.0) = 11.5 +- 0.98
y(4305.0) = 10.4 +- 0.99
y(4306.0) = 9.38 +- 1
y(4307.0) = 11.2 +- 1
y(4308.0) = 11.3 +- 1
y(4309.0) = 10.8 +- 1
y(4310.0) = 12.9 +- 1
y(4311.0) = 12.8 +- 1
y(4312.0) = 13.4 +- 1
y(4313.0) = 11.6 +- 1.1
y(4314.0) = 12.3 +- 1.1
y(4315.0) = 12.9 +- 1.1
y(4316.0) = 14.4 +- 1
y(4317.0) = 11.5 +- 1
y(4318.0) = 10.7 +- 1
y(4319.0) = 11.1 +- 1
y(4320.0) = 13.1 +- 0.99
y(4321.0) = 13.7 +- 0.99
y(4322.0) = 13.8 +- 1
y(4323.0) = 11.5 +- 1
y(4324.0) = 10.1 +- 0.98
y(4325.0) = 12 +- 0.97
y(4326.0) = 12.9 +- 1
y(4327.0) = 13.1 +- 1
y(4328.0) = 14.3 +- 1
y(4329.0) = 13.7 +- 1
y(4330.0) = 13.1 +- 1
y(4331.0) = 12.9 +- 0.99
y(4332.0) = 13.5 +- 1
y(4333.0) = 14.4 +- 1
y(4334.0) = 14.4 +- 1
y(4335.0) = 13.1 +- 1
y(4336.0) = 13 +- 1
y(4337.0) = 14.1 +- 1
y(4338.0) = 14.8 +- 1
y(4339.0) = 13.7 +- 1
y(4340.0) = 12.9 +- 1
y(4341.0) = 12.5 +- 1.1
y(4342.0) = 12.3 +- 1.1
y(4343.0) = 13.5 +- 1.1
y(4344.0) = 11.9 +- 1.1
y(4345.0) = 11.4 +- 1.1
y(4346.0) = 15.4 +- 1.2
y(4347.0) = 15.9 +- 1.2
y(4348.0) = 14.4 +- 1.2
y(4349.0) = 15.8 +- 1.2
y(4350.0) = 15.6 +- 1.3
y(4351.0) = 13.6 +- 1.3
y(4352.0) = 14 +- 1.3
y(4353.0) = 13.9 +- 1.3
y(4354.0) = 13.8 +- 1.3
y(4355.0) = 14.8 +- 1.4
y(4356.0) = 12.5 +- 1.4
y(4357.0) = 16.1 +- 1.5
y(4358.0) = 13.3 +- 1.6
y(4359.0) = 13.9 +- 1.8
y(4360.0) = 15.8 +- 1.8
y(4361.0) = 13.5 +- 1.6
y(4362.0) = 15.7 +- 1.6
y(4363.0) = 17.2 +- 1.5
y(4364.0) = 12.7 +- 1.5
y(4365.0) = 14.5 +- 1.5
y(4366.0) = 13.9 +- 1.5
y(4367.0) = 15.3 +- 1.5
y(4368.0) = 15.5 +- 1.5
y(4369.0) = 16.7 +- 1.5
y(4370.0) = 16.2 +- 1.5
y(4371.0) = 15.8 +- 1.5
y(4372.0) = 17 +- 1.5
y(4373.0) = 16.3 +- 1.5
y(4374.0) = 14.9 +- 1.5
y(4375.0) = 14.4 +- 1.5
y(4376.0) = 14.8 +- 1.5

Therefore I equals 1.10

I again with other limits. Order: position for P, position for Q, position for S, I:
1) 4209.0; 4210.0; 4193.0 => 1.00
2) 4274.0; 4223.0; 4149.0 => 1.02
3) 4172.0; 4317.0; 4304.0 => 0.89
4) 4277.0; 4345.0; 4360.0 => 2.00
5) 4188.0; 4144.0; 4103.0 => 1.11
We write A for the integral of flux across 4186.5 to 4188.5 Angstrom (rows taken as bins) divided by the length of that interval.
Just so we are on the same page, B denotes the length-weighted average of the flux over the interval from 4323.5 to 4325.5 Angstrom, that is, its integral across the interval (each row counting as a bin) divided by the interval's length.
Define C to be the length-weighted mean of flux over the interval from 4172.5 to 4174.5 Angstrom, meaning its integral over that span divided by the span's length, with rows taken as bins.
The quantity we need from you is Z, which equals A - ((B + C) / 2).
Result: 0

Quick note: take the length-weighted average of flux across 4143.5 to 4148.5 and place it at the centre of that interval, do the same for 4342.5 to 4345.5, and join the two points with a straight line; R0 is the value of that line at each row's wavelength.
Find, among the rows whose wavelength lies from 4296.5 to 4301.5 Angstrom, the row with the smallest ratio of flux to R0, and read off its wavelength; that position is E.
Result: 4297.0 Angstrom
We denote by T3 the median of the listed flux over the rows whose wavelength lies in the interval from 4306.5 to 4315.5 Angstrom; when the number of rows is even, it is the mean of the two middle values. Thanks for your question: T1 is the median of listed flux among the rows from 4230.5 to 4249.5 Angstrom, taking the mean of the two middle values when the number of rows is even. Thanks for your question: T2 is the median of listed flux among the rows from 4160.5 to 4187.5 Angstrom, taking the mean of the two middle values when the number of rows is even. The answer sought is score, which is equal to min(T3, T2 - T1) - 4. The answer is -4.3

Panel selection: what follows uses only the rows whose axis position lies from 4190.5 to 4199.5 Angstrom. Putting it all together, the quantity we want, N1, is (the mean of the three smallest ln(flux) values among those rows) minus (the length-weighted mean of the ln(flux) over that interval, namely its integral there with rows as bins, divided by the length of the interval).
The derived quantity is -0.06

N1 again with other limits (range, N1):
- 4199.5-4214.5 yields -0.08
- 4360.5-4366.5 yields -0.08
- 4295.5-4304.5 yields -0.07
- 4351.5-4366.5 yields -0.11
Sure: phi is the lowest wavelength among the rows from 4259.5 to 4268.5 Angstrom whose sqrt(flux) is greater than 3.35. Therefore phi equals 4262.0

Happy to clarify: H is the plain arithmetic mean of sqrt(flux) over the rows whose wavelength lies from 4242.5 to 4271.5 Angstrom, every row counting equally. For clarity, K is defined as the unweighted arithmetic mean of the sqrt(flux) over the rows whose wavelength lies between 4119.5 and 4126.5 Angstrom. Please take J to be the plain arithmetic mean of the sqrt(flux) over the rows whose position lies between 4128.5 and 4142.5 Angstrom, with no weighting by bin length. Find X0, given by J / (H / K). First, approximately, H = 3.23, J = 3.275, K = 3.20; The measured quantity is 3.25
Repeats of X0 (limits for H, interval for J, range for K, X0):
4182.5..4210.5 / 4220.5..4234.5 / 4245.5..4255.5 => 3.25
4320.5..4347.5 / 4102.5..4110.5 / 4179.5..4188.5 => 2.99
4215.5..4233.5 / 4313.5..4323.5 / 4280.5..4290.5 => 3.60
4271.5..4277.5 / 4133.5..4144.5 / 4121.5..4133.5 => 3.27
